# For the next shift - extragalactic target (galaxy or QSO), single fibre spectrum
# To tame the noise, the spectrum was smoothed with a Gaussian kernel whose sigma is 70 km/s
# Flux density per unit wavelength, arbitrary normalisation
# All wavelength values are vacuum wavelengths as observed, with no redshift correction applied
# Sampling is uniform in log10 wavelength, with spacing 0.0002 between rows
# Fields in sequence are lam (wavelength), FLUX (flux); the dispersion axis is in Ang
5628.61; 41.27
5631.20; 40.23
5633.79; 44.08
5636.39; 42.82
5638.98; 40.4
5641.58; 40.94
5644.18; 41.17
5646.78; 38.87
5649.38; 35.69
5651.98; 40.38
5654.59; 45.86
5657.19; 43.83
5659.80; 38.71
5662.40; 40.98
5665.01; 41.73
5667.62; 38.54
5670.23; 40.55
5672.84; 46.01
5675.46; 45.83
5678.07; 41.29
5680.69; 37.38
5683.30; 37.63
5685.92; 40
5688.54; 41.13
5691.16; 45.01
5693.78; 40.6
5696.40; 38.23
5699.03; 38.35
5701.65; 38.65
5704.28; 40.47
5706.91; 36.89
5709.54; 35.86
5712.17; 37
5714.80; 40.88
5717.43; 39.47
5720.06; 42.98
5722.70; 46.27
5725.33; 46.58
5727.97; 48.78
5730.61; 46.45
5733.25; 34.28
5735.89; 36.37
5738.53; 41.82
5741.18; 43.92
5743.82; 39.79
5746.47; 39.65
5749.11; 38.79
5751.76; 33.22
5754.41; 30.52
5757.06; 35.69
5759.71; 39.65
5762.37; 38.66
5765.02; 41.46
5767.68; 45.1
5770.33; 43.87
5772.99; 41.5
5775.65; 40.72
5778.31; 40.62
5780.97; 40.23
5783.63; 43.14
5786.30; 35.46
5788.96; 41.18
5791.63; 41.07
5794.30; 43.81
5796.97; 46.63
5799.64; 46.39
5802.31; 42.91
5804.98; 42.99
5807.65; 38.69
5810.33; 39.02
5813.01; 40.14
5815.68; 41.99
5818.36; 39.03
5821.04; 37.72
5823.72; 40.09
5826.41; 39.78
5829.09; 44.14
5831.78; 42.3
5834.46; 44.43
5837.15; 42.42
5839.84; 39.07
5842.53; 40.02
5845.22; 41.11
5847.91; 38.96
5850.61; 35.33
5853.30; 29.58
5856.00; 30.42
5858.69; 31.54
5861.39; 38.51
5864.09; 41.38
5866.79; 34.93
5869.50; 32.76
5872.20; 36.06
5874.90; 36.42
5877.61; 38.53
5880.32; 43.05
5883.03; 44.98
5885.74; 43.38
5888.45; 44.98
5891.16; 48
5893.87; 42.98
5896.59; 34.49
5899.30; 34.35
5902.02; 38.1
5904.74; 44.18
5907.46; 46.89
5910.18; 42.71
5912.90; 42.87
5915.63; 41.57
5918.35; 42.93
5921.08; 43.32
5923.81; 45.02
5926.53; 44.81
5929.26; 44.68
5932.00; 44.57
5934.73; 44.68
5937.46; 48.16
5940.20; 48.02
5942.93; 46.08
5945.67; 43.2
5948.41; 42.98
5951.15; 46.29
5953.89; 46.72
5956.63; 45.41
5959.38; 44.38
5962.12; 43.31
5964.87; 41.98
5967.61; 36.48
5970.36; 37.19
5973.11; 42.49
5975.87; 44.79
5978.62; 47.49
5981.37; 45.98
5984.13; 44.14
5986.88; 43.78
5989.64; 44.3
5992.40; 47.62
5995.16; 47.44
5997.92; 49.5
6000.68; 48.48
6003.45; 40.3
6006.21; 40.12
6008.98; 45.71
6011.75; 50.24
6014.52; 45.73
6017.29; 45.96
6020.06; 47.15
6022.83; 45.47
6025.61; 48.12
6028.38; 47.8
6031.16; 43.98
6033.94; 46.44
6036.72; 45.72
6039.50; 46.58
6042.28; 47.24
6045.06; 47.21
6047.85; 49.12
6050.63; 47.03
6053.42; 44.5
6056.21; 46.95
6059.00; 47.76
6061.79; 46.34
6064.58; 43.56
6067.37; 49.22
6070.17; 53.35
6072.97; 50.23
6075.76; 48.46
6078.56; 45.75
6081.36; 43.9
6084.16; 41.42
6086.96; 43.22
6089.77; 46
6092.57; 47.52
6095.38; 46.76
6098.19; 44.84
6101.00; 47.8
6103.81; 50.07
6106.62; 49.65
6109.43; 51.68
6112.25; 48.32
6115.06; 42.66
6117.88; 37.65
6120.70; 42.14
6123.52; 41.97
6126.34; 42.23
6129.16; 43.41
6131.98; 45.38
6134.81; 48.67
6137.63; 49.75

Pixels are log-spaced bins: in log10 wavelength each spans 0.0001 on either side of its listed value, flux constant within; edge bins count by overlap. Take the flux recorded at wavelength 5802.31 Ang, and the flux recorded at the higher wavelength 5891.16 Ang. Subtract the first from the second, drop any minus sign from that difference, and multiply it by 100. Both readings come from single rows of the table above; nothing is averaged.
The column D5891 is 509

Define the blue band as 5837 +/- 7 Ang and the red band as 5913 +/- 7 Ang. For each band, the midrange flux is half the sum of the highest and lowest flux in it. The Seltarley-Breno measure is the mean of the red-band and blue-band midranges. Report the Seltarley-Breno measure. 43.0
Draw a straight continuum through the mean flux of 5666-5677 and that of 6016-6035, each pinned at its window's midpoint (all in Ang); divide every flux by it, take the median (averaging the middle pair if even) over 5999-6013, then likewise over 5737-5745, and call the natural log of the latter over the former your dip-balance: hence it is -0.03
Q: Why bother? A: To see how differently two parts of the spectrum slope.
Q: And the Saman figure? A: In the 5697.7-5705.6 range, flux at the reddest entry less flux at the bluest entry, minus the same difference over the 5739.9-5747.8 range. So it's 6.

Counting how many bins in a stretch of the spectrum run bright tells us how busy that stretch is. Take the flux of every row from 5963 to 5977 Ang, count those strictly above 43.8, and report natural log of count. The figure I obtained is 0.0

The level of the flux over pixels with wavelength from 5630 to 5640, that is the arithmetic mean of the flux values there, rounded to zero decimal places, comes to 42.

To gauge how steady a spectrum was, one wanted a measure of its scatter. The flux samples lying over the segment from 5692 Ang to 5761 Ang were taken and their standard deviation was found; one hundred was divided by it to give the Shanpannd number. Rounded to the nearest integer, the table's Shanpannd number 23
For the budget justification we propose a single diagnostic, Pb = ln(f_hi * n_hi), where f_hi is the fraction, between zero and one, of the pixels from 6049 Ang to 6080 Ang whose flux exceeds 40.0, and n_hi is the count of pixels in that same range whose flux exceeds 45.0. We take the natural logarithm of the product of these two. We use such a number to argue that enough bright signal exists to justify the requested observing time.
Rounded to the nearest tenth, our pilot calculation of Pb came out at 2.2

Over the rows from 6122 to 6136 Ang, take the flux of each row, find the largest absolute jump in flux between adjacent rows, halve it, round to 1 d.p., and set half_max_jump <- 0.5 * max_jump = 1.6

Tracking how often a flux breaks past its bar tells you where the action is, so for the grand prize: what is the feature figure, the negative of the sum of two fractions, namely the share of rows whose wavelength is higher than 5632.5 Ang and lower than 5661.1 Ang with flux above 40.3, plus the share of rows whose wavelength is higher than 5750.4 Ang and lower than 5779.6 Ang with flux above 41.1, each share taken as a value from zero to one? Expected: -1.09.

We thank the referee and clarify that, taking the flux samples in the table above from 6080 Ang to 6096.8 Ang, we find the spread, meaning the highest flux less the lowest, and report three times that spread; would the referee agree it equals 18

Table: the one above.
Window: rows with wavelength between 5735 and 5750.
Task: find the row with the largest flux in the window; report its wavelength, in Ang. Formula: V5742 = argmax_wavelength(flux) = 5741.18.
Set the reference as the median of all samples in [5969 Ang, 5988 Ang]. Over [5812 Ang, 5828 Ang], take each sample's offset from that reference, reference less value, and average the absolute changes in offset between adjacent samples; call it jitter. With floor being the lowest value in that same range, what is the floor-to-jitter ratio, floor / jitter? 21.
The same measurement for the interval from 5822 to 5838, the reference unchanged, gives 19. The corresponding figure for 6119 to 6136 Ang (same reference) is 31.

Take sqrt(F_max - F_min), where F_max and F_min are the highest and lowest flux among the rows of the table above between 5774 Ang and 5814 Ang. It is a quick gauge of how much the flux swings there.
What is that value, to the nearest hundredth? 3.34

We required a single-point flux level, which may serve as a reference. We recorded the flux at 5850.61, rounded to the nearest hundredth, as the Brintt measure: 35.33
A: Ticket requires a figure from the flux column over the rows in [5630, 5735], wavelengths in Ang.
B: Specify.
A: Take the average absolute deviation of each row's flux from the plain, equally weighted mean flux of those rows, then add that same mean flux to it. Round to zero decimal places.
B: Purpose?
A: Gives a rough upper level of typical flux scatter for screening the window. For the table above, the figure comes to 44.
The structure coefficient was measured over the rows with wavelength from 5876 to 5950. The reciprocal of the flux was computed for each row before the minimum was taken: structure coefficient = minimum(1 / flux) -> 0.0208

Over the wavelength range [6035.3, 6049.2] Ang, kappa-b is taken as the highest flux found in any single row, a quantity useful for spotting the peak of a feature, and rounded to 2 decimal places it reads 49.12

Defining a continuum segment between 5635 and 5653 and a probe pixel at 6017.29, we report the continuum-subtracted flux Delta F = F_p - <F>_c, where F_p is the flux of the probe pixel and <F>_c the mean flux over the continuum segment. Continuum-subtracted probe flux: 5.9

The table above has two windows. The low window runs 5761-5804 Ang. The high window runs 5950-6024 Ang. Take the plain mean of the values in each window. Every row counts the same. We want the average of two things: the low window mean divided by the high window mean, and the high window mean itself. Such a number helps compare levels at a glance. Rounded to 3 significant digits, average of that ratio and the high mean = 22.8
